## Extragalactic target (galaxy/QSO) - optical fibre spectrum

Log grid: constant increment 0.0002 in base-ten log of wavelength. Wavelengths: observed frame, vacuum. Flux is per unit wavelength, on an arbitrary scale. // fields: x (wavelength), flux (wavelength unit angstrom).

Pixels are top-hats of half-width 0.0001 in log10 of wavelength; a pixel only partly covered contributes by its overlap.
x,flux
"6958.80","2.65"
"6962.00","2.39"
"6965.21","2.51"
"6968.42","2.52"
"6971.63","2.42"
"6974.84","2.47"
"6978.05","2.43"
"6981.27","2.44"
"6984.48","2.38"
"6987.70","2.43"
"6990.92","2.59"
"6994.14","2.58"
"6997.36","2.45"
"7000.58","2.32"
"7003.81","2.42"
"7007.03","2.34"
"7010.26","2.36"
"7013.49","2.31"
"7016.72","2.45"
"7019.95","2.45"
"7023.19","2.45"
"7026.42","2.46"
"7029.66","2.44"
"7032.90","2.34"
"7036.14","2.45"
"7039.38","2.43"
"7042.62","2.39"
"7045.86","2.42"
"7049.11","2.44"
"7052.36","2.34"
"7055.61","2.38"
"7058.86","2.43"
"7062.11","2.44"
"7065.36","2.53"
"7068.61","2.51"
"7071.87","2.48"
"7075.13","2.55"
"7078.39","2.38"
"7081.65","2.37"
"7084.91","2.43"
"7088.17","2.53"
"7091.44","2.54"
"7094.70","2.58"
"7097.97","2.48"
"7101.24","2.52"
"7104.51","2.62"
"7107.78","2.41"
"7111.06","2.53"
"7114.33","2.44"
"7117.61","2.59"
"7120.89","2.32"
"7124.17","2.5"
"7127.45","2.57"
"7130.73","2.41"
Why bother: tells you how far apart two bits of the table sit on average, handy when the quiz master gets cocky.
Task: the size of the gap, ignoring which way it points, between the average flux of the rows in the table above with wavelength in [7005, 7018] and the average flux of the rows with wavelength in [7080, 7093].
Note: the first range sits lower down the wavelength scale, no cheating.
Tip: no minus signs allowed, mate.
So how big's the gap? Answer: 0.10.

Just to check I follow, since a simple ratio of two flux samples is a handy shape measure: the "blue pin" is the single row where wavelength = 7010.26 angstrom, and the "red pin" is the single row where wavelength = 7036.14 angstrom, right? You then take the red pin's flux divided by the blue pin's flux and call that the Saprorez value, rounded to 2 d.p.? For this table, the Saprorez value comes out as 1.04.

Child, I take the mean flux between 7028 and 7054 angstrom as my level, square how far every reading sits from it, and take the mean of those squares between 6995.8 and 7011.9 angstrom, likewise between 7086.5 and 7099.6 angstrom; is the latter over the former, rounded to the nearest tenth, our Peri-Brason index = 5.4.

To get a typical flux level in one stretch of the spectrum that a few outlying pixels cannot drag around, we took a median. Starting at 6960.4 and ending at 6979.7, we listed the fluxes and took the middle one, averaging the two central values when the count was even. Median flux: 2.45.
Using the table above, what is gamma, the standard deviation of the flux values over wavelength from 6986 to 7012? 0.10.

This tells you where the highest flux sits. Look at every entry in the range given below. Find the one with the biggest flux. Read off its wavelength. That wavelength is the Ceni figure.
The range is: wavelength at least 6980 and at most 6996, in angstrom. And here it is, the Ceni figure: 6990.92 angstrom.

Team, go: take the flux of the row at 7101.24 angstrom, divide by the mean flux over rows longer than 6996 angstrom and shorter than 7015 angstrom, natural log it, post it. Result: 0.063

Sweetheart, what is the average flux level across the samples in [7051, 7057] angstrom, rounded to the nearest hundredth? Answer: 2.36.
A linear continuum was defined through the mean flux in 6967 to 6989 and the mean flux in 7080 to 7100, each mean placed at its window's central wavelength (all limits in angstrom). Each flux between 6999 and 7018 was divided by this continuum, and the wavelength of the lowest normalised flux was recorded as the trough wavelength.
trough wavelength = 7013.49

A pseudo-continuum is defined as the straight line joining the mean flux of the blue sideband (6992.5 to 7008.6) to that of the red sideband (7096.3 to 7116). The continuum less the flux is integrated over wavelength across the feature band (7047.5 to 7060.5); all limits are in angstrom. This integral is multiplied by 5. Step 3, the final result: 4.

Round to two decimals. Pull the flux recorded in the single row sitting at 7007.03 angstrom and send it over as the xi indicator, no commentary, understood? 2.34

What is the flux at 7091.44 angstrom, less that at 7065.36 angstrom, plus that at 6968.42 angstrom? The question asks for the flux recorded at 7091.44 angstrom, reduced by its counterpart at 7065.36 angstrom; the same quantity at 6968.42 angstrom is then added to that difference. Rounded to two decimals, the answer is 2.53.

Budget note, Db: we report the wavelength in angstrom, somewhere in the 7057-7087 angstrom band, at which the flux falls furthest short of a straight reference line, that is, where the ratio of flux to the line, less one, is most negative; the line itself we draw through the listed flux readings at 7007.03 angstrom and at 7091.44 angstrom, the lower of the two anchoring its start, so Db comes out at 7081.65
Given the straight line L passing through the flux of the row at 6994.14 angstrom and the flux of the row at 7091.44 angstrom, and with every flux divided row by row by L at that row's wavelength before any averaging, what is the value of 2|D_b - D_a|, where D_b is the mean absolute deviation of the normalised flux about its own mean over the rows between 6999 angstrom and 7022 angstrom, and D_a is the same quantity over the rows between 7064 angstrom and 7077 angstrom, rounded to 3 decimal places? 0.024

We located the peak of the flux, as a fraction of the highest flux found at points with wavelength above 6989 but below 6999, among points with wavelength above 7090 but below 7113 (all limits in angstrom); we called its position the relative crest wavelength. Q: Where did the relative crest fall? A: 7104.51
